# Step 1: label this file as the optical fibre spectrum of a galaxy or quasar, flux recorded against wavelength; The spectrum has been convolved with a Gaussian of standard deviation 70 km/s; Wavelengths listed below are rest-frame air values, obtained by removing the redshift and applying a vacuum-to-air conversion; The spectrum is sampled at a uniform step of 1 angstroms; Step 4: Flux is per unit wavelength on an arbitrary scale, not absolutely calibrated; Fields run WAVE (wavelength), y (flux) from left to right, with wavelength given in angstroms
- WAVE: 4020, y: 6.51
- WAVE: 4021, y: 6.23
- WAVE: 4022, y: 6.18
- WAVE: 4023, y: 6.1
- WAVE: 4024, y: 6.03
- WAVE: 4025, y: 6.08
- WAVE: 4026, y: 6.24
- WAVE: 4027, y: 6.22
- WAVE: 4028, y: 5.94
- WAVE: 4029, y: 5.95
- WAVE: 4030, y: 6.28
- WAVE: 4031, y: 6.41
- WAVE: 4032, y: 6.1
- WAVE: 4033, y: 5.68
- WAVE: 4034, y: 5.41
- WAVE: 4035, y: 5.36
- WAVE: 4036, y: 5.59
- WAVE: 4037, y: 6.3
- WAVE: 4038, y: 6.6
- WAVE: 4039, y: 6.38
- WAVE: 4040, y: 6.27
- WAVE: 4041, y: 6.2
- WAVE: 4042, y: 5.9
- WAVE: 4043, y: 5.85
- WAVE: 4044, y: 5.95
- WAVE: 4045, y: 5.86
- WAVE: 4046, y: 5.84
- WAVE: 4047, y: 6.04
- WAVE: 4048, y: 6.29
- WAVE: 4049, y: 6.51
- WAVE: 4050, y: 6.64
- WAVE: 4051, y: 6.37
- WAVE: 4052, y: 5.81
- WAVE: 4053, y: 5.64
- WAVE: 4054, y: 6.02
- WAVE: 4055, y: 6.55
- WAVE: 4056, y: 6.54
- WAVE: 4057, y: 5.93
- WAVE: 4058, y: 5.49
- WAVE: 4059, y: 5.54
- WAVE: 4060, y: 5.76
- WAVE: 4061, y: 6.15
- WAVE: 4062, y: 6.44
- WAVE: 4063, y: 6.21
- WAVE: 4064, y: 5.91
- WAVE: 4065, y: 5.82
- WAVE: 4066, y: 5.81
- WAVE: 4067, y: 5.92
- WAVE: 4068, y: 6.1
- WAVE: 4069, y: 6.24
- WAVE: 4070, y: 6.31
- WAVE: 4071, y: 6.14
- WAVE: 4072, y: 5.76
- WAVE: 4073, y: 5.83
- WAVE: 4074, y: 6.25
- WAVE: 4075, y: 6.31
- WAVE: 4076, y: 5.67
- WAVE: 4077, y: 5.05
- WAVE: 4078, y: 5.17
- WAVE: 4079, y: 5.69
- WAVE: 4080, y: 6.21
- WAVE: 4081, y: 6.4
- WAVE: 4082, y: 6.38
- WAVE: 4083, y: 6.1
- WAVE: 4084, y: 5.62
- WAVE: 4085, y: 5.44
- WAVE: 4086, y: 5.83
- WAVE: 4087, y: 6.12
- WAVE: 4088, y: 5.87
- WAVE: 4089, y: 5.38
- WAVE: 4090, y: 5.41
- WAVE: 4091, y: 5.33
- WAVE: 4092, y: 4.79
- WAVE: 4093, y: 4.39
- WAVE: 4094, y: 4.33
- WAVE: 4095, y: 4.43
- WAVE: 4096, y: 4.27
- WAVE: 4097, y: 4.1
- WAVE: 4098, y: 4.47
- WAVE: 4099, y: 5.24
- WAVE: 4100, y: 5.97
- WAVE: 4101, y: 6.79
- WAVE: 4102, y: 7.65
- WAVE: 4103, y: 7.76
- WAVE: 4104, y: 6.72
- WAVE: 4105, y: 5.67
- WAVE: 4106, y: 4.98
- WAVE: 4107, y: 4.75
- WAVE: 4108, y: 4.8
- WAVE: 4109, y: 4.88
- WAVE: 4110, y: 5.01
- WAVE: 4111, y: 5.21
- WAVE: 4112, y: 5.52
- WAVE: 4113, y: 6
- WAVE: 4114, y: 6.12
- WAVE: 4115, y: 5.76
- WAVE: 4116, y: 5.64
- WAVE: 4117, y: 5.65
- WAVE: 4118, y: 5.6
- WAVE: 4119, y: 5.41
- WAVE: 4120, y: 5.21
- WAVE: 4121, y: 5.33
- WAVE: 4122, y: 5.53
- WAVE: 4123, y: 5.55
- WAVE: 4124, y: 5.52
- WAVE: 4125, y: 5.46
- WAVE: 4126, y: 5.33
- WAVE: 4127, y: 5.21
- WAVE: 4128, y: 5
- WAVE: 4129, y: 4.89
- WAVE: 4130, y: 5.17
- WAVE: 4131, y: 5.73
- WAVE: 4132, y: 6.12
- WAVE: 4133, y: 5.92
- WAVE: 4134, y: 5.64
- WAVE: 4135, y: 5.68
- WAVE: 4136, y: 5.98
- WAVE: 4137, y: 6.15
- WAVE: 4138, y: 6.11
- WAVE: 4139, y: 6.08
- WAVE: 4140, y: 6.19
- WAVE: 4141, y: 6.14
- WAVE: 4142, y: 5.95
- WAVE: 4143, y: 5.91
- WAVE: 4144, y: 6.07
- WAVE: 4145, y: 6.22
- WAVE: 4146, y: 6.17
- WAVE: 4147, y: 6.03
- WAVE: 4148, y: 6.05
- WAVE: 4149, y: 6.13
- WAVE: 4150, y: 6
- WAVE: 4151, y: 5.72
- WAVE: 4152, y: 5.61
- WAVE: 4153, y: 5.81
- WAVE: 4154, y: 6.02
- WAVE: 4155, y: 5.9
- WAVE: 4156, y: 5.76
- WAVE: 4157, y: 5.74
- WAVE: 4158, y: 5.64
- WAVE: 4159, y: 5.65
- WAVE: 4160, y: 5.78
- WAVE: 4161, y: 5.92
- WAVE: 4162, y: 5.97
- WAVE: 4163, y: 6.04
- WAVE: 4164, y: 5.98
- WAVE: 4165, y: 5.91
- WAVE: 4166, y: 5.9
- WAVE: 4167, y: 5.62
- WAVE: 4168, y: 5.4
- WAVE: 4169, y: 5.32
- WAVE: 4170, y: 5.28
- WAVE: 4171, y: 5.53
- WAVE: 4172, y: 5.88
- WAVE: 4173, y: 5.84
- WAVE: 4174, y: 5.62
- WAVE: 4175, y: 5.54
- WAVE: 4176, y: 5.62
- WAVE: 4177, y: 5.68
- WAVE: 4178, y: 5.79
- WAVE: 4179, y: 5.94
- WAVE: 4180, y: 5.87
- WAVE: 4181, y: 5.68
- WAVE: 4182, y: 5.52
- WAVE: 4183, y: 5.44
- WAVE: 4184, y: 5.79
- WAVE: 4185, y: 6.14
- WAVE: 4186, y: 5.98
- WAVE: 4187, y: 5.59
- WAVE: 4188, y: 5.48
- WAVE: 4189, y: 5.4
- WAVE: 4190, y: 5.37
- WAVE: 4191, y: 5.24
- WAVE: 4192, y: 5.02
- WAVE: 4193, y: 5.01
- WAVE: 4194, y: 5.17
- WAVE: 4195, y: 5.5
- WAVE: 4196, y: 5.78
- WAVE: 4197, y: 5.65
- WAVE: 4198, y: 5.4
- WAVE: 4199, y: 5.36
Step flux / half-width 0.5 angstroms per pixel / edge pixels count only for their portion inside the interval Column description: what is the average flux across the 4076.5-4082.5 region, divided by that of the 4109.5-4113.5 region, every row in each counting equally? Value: 1.07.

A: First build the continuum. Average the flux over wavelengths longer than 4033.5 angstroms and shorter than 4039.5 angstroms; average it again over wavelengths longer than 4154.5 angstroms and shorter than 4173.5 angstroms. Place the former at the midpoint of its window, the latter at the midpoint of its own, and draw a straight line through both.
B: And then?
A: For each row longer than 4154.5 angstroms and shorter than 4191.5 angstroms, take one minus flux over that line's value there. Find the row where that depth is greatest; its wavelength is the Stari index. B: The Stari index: 4191 angstroms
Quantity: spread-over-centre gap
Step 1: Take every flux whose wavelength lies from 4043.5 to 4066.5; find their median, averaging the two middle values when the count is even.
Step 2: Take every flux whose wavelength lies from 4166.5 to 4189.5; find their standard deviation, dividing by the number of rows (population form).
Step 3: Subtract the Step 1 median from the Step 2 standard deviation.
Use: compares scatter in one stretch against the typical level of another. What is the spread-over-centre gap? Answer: -5.73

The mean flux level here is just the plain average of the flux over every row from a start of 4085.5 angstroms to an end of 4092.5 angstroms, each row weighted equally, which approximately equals 5.53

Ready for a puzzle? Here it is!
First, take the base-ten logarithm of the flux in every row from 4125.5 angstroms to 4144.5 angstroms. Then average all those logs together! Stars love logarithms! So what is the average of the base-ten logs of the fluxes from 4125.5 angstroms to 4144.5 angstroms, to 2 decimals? 0.76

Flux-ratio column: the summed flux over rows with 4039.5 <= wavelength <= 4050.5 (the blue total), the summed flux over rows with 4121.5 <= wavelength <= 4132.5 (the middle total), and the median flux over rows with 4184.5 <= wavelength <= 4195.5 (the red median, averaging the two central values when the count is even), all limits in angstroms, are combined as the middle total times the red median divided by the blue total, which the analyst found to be 4.8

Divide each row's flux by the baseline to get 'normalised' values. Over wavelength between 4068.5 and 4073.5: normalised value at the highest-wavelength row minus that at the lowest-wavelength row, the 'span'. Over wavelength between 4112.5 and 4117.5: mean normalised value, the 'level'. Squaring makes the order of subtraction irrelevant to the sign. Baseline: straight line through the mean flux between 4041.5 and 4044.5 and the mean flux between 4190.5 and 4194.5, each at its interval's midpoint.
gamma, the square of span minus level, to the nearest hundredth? 1.26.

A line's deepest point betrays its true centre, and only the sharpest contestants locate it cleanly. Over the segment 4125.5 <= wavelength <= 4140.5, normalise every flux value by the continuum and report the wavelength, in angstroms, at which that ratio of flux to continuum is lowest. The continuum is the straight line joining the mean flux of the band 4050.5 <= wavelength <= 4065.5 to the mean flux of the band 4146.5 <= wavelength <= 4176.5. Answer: 4129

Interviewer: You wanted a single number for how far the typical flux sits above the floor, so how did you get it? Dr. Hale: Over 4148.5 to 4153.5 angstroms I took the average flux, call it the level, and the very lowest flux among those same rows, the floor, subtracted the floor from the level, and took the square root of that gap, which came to 0.49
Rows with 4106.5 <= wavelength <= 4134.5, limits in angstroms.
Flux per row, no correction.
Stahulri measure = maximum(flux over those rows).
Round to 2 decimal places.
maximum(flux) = 6.12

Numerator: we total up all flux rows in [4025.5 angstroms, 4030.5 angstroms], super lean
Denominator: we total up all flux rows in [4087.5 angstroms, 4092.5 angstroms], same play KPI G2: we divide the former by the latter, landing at 1.14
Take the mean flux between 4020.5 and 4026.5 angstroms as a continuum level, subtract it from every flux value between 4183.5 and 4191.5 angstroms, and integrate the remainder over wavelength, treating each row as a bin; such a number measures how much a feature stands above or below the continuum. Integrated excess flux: -4.2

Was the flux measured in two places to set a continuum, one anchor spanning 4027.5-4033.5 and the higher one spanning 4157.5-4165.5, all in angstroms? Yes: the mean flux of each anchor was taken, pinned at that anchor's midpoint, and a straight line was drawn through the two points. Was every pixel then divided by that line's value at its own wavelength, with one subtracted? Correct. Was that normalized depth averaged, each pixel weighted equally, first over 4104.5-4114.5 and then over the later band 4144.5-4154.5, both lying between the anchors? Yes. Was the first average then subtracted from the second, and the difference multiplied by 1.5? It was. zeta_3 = 0.19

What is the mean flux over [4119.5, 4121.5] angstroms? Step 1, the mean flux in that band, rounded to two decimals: 5.27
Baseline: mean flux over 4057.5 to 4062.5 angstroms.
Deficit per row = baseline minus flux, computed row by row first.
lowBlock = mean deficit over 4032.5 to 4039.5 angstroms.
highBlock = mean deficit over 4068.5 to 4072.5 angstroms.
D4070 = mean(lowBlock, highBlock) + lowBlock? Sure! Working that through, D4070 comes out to -0.2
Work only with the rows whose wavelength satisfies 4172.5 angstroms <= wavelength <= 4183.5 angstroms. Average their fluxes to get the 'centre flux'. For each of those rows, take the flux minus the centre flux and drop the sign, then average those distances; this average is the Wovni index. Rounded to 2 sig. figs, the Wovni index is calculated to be 0.13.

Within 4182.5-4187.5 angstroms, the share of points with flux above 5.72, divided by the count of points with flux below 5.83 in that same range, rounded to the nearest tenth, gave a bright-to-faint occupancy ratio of 0.2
